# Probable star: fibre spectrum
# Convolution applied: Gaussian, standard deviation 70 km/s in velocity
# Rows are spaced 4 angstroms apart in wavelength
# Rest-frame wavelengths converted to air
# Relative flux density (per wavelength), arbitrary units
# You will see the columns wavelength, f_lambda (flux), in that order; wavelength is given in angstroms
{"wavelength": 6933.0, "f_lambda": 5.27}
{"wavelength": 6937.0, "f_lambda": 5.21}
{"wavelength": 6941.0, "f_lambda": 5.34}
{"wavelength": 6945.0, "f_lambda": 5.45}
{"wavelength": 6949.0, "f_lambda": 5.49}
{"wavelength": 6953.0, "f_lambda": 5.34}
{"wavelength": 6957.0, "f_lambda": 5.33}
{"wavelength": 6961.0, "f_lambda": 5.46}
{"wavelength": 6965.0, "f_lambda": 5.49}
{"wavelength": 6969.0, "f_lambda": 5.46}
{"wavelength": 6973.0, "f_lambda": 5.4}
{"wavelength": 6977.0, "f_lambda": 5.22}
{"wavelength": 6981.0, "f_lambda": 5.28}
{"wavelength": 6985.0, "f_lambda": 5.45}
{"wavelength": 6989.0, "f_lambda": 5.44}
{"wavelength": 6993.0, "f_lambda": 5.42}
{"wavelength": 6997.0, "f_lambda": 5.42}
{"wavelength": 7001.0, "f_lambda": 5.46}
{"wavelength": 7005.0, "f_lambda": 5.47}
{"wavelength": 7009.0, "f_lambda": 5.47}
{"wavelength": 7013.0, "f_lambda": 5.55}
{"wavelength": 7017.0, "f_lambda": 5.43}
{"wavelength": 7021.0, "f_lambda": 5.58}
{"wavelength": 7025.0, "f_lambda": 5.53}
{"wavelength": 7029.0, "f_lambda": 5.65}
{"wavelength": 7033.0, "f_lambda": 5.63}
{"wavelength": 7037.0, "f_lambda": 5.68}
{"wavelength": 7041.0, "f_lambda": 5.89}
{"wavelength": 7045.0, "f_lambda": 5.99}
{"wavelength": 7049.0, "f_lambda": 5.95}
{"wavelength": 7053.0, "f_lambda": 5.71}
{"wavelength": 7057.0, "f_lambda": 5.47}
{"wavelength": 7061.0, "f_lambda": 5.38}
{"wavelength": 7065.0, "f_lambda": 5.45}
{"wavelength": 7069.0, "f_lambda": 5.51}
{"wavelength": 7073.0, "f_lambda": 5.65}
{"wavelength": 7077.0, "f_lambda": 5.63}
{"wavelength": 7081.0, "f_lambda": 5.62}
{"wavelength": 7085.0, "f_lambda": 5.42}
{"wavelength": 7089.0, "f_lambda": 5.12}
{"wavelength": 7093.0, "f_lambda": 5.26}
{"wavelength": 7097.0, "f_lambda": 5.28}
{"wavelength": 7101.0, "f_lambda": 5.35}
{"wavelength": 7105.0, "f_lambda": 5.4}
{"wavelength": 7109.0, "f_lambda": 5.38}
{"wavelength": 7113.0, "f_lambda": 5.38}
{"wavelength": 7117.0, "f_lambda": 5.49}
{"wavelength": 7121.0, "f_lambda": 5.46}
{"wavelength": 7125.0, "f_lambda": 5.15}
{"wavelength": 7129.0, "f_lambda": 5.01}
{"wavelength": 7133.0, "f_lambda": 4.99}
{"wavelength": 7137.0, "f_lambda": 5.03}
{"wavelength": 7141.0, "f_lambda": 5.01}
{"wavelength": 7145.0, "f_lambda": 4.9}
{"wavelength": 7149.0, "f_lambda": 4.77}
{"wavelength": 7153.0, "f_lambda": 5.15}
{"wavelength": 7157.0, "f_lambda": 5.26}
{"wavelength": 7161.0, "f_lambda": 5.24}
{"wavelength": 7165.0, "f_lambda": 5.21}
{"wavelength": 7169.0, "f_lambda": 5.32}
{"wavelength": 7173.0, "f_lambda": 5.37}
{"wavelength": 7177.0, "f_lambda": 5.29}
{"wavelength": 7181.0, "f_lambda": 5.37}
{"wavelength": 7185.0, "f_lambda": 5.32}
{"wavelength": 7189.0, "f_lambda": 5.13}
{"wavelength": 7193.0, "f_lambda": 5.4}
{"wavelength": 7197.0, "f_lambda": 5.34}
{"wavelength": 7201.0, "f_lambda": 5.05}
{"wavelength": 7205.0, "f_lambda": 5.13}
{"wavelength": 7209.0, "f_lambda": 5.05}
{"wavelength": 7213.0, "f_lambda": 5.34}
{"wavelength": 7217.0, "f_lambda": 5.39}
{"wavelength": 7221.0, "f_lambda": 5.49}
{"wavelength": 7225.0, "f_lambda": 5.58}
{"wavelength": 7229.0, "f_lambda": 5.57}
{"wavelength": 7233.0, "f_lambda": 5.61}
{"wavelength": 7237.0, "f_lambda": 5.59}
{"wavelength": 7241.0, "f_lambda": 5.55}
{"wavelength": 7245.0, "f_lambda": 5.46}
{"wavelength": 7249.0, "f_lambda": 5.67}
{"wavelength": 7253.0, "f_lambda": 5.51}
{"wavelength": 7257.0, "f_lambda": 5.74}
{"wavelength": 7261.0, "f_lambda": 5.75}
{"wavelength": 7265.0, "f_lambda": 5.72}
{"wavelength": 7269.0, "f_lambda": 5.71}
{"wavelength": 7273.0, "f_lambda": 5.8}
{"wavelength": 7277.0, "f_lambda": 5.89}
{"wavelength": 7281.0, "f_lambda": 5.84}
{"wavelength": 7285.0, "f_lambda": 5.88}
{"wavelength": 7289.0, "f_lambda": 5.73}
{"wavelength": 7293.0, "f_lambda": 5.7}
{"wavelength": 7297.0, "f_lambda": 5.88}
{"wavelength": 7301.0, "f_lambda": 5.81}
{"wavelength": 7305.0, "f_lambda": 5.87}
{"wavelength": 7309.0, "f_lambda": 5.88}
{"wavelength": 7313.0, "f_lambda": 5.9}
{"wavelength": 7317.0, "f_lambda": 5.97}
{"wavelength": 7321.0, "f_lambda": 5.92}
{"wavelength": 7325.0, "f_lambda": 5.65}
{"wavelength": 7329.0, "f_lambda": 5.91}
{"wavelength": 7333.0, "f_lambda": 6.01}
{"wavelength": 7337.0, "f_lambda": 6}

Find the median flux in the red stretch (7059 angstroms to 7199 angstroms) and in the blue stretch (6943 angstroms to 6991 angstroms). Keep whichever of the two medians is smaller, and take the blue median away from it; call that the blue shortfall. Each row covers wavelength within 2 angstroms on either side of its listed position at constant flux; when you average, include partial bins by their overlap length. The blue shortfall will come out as -0.125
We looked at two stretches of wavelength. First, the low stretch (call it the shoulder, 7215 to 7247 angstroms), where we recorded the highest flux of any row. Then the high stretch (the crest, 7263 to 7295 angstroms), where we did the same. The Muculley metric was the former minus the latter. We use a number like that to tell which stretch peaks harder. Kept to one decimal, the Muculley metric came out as -0.3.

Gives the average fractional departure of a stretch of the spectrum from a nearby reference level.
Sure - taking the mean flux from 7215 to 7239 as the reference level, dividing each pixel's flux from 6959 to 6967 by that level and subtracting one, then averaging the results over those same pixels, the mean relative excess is -0.011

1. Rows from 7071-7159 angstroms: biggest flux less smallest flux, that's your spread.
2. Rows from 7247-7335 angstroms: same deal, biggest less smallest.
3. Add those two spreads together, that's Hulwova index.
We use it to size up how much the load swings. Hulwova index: 1.38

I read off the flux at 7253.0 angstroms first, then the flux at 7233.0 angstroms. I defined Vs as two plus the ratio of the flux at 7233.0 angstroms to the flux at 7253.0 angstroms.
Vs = 3.02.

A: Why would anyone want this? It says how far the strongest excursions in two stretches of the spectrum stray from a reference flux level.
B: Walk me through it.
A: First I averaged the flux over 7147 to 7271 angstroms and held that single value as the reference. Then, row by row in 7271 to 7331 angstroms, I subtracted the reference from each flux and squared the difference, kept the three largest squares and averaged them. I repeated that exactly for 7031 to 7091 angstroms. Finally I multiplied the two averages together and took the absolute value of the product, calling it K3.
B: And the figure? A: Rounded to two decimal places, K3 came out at 0.09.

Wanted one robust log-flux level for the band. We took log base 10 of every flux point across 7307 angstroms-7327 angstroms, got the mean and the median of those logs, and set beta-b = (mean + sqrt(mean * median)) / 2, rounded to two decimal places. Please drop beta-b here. 0.77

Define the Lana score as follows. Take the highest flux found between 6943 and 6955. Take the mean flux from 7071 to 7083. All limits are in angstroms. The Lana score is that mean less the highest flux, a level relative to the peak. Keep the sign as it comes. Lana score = 0.14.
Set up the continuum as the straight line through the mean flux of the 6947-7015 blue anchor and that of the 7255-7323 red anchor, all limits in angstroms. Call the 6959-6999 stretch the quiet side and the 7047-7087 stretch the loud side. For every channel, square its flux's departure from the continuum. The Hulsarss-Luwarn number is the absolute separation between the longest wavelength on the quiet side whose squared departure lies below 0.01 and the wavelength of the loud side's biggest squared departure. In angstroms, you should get 52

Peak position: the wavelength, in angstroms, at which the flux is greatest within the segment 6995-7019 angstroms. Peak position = 7013.0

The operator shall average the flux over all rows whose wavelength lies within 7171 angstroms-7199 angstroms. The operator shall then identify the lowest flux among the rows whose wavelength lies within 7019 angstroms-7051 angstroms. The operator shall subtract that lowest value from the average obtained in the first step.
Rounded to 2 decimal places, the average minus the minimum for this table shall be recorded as -0.21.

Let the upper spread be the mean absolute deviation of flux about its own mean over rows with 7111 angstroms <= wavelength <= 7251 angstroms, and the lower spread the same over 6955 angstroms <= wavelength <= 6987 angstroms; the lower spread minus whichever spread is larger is -0.10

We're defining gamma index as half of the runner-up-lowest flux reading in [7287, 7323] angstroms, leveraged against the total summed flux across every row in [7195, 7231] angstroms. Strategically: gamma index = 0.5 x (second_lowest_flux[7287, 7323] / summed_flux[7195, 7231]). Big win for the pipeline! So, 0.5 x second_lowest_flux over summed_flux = 0.060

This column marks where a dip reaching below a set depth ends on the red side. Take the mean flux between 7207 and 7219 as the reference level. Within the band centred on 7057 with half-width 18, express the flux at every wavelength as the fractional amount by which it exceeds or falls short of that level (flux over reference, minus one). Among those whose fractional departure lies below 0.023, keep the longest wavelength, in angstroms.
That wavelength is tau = 7061.0 angstroms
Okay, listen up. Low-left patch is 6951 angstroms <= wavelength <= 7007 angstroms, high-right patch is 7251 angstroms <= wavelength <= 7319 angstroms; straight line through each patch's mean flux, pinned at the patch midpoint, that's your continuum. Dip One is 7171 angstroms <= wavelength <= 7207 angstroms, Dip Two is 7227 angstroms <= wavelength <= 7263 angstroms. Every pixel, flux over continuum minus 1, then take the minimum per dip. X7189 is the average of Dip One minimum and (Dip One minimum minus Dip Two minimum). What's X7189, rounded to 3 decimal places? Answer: -0.088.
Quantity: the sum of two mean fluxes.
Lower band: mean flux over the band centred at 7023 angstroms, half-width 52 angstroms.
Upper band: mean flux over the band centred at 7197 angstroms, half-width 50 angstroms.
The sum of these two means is 10.9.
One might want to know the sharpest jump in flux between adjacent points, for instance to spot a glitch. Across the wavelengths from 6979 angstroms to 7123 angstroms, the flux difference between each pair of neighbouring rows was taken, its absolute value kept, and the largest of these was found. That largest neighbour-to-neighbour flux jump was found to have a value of 0.30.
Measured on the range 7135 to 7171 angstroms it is 0.38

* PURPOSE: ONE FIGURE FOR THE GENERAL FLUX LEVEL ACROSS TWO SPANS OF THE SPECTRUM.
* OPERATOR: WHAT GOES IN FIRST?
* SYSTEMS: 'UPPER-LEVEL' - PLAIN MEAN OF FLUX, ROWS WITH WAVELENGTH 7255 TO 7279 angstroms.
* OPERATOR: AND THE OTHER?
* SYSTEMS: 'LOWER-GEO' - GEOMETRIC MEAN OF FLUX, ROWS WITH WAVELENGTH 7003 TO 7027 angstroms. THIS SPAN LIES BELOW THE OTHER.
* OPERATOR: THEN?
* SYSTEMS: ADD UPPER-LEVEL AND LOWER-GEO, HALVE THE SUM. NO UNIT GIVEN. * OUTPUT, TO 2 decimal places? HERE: 5.64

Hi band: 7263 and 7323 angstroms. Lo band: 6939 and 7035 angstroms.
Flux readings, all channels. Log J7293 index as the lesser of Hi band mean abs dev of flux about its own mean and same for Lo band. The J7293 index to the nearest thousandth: 0.071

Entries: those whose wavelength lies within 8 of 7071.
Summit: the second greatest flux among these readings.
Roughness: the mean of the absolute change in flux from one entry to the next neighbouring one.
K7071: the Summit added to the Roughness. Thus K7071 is 5.70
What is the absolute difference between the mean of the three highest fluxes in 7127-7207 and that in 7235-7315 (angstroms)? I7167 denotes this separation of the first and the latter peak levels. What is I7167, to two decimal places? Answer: 0.51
